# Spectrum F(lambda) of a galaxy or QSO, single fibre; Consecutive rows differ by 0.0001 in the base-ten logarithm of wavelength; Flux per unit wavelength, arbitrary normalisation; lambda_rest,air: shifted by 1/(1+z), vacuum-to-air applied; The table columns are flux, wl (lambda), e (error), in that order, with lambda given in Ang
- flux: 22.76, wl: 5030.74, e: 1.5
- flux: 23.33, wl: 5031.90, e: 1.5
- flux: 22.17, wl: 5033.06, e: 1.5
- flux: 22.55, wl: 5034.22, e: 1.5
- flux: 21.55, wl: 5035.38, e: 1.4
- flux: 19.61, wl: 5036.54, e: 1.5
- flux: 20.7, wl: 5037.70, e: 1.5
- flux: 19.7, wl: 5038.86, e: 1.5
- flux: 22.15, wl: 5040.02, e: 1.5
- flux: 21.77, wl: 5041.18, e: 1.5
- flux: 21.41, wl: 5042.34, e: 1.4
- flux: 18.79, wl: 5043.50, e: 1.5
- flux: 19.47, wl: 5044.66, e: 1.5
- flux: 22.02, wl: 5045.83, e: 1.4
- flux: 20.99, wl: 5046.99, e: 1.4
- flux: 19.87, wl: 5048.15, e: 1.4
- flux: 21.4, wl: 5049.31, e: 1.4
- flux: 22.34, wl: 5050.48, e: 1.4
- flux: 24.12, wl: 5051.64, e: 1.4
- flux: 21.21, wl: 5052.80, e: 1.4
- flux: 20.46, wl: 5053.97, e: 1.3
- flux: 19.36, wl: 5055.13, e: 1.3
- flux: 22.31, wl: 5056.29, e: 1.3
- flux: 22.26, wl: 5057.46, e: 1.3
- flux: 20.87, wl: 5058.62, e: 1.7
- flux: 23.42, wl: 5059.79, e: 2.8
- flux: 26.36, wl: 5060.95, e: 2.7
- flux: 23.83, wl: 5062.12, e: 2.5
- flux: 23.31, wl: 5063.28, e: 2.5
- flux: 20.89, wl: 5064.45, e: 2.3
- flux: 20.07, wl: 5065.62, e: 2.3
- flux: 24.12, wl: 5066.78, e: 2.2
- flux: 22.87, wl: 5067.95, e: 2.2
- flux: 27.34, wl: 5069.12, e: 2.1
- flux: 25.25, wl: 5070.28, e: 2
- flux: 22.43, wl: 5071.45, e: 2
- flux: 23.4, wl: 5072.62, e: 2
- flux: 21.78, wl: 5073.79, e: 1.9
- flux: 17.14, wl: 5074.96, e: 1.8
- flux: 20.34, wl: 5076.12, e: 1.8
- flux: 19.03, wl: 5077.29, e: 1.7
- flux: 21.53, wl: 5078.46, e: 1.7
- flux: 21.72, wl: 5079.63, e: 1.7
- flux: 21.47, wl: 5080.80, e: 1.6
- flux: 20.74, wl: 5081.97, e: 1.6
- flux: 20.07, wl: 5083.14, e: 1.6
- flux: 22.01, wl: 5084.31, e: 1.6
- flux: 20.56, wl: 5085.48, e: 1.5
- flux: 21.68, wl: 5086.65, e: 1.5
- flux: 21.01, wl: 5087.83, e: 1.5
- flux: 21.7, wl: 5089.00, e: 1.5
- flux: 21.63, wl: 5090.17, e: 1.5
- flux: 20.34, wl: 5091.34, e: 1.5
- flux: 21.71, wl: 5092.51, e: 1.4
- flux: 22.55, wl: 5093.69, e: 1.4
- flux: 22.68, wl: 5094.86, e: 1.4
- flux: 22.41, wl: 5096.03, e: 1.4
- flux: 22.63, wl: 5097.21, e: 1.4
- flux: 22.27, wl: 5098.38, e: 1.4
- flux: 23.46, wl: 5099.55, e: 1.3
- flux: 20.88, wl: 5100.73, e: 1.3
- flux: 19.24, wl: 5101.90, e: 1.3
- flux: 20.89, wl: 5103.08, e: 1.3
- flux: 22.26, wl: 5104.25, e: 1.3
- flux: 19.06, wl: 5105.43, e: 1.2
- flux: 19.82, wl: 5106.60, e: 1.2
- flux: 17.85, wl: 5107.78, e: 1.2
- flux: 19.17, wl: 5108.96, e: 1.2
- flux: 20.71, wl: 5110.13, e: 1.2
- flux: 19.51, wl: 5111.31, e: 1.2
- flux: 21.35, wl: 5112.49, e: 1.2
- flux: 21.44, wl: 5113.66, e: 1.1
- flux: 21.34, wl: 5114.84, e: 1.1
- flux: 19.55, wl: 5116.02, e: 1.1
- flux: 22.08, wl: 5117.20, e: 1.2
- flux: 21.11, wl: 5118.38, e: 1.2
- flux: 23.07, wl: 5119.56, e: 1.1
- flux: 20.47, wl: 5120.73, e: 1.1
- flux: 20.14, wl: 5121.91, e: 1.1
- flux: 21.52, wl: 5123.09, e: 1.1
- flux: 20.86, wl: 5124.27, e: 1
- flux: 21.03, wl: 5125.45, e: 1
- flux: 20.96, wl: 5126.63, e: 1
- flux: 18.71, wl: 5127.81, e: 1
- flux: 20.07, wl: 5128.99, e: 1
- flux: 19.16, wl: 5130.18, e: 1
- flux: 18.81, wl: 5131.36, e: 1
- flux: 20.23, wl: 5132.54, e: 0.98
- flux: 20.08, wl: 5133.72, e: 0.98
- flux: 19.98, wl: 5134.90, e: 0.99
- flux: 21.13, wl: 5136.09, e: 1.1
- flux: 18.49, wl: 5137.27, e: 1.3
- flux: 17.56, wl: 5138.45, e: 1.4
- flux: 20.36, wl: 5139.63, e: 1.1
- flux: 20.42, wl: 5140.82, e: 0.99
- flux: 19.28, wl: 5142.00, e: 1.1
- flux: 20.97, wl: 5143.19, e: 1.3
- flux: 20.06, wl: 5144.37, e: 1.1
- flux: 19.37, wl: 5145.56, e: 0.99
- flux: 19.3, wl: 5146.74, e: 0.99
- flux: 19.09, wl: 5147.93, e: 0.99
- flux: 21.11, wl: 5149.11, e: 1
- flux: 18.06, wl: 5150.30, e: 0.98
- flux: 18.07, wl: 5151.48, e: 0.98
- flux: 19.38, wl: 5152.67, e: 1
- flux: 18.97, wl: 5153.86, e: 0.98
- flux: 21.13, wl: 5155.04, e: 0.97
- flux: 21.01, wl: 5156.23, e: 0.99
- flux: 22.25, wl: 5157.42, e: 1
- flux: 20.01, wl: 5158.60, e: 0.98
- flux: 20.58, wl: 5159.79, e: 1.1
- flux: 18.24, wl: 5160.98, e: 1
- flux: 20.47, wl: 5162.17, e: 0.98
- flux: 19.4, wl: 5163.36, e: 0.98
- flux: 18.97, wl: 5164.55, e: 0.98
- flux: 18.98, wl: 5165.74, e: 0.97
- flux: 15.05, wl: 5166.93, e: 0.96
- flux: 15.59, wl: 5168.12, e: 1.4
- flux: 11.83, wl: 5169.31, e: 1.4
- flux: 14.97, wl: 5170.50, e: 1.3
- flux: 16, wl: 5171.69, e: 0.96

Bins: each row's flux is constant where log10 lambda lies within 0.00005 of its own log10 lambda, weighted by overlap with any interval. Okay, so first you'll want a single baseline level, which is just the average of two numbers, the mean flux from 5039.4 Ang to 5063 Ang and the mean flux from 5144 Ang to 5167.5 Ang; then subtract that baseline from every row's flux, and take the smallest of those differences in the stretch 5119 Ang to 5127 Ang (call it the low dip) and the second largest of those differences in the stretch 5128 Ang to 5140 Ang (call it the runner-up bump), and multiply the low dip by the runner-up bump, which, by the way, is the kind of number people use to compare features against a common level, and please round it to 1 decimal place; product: 0.1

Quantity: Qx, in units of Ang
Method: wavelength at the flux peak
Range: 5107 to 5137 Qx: 5119.56 Ang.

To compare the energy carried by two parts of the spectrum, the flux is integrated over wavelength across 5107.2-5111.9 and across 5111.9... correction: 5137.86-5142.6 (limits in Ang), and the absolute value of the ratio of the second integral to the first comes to 1.01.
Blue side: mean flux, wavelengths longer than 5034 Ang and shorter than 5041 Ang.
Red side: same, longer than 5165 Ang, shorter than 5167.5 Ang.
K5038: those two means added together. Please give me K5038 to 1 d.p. 38.1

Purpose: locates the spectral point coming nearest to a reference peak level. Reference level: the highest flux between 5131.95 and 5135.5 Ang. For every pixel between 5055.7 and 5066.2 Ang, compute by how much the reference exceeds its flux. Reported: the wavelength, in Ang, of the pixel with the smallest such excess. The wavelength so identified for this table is 5060.95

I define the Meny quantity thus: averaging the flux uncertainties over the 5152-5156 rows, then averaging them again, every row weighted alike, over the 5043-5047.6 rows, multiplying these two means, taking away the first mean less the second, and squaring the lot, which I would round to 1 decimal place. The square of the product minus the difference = 3.6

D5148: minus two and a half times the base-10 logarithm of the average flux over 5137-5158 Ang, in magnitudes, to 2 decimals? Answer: -3.24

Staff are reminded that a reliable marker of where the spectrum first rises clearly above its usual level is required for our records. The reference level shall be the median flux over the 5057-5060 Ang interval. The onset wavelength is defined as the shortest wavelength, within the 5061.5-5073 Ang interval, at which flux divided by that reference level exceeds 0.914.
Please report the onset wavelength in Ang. 5062.12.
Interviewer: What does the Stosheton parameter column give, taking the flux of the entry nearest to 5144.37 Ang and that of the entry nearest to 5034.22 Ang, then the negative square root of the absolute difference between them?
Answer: -1.6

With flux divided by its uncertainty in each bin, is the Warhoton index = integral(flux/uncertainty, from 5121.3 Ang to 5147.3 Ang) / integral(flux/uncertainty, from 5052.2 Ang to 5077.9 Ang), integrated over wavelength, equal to 1.61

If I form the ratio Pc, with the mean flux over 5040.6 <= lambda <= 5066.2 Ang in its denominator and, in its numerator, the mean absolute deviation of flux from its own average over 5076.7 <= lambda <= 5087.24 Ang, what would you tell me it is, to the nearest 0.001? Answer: 0.036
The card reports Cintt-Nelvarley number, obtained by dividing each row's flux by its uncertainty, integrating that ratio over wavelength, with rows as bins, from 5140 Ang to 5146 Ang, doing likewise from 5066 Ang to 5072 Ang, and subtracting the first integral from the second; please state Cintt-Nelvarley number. -41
